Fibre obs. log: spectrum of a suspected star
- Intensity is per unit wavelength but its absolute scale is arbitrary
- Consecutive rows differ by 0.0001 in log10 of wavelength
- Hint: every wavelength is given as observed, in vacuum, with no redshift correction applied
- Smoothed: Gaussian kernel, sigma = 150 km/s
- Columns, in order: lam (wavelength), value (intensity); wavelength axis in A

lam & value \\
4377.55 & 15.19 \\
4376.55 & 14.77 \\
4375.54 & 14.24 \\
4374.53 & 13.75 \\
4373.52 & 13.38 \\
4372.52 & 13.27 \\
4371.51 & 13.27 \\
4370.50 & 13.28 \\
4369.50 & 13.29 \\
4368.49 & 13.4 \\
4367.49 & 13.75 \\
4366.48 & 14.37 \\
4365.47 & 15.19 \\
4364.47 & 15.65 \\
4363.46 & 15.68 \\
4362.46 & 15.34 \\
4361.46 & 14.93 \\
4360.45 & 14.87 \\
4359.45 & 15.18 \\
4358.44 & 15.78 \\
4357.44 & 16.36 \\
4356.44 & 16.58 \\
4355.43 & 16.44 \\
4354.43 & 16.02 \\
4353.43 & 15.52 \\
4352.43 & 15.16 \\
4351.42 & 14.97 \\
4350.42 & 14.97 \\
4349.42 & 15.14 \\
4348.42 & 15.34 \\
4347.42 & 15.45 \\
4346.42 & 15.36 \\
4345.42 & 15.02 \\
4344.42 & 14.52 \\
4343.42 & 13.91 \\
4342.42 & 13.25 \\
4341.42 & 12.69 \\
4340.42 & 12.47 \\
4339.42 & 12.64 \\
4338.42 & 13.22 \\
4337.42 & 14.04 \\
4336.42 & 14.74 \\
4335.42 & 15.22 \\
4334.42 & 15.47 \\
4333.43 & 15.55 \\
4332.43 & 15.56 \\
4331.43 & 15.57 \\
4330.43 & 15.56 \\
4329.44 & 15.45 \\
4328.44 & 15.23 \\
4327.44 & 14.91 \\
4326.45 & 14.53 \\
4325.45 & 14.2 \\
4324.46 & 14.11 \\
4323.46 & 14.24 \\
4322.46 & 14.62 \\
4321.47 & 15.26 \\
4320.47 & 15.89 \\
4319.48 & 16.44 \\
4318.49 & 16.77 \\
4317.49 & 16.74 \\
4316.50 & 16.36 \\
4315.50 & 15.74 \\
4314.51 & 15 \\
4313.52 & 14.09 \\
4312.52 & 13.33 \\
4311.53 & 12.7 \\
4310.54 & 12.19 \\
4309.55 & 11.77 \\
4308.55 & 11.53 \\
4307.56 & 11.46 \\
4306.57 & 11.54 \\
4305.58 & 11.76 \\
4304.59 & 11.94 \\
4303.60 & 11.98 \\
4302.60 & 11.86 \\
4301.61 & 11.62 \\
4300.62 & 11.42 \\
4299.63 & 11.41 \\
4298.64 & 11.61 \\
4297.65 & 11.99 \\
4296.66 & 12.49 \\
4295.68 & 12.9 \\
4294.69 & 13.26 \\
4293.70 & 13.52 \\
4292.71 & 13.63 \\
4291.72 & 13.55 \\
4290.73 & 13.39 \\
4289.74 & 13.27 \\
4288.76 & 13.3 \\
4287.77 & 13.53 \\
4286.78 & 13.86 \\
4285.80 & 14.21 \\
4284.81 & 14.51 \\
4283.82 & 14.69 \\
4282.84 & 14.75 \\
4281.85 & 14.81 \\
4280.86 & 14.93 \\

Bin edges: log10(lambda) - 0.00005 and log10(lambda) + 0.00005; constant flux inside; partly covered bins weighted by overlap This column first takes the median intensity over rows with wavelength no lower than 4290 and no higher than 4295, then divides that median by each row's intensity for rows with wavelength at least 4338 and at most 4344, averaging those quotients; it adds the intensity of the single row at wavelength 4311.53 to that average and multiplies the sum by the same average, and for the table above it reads 14.3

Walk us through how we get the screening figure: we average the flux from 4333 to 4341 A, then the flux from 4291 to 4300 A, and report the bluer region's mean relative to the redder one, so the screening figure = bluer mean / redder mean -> 0.90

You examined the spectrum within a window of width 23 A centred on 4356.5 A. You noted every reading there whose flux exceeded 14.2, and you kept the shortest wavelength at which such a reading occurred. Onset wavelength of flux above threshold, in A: 4345.42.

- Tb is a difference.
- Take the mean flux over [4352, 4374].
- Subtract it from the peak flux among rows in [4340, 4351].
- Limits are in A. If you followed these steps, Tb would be 0.60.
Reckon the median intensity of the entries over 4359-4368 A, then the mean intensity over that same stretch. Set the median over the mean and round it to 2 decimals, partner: 1.01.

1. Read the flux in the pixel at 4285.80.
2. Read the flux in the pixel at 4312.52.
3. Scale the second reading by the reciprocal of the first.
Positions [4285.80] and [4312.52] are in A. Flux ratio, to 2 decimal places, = 0.94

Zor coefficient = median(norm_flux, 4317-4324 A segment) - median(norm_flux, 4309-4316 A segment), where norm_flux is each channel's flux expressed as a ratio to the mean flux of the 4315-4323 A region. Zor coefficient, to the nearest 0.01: 0.16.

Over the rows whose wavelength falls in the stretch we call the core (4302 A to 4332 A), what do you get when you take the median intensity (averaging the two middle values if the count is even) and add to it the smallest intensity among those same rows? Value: 25.8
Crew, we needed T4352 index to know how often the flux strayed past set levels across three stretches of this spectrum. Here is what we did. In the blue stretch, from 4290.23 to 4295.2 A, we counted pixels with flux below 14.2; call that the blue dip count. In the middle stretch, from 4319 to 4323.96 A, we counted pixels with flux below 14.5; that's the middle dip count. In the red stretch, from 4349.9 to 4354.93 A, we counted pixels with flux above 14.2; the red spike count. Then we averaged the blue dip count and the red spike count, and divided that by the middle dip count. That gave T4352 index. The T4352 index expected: 5.0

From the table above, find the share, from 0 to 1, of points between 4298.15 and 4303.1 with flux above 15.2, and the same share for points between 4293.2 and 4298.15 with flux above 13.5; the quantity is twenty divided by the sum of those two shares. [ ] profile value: 100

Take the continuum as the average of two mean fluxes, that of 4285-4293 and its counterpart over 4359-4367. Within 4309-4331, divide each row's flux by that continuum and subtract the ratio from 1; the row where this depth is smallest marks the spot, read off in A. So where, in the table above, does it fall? 4318.49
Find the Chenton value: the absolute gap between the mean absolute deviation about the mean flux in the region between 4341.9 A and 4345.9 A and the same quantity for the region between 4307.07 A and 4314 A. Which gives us 0.21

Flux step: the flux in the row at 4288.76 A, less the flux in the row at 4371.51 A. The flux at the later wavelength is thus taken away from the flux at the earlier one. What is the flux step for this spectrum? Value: 0.03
